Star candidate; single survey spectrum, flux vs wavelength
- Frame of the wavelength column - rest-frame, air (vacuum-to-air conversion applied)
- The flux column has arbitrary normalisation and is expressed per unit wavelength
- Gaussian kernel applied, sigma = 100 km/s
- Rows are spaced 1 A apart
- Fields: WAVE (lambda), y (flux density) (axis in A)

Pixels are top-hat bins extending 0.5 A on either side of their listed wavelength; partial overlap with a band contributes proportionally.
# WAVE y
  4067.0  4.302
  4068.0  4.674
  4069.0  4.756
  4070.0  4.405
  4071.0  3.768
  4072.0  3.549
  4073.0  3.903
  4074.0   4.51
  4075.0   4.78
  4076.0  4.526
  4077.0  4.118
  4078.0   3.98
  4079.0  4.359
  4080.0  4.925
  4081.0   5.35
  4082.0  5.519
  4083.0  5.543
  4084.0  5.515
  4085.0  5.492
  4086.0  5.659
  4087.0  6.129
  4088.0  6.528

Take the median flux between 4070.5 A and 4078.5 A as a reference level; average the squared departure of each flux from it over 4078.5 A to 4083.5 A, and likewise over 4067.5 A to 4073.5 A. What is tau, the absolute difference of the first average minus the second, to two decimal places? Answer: 1.16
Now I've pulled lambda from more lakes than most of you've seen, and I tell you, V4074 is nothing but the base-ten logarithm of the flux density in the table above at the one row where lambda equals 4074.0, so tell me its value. 0.654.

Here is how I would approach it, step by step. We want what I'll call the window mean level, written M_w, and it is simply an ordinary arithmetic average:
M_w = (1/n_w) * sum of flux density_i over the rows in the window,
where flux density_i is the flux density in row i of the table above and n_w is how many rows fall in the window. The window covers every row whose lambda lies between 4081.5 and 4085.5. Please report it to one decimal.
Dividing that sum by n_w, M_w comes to 5.5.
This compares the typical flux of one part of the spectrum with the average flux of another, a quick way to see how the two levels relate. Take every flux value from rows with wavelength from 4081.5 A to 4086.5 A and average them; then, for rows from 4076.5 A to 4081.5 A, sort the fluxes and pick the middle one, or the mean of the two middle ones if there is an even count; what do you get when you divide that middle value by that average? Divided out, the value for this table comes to 0.79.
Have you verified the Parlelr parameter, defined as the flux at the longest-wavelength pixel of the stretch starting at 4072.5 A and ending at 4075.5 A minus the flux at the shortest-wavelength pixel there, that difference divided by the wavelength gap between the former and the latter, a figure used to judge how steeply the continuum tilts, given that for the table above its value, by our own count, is 0.44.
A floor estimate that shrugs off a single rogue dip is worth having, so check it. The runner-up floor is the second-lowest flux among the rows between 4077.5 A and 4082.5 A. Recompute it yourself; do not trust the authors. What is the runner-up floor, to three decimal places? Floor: 4.359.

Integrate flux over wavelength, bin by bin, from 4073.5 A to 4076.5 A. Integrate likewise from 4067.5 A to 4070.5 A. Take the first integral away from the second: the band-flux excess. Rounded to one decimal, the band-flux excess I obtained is 0.0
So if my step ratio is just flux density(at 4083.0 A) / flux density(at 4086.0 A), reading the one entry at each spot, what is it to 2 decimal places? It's 0.98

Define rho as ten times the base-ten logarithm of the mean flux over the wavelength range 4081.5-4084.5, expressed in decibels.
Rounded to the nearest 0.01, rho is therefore 7.42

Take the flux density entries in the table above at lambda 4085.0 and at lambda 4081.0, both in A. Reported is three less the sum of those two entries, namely -7.8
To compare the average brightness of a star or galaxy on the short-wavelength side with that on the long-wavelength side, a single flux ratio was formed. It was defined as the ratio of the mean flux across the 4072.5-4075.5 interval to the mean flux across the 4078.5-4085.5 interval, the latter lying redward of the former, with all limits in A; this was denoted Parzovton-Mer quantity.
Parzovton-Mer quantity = 0.84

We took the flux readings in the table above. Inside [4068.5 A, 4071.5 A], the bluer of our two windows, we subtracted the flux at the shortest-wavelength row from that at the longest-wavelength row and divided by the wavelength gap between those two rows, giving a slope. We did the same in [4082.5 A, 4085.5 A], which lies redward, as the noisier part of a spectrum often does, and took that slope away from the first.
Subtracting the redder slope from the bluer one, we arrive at -0.47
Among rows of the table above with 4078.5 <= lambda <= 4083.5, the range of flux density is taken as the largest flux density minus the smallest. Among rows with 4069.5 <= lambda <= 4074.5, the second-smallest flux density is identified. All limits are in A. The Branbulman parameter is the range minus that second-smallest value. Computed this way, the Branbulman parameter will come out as -2.58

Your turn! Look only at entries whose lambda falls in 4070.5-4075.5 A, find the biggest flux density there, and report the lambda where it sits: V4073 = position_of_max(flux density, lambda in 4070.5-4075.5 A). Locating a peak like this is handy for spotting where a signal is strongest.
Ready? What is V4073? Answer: 4075.0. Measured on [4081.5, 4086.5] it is 4086.0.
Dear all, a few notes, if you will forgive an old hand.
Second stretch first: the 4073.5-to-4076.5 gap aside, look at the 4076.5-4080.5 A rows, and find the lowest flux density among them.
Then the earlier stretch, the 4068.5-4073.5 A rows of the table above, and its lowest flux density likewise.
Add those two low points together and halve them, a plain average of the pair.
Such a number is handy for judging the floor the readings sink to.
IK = 3.8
